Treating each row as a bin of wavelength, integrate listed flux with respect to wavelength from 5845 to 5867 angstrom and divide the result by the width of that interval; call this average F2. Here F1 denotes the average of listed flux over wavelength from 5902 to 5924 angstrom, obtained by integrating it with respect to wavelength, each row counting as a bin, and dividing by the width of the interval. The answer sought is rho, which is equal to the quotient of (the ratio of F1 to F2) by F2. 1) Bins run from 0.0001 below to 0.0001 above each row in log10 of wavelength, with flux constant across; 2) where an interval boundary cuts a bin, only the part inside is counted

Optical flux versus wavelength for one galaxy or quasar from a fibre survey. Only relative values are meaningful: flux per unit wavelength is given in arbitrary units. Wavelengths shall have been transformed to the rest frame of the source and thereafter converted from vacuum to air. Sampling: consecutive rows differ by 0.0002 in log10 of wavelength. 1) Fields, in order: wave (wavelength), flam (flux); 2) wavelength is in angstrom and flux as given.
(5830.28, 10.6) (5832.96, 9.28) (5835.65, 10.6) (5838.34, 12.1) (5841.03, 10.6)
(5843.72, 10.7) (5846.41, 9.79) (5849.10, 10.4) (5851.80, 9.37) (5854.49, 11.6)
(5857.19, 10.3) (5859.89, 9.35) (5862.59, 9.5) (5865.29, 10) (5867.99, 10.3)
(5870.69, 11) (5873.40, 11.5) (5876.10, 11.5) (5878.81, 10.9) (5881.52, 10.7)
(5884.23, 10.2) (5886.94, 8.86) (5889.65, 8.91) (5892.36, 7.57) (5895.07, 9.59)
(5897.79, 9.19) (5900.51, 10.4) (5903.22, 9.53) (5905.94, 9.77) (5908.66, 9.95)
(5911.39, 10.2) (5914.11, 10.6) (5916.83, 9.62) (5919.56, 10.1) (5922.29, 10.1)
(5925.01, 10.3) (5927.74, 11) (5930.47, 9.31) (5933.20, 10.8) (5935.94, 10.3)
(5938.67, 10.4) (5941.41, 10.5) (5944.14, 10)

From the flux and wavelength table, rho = 0.099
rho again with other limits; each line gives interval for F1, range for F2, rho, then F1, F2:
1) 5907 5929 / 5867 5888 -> 0.090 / 10.2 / 10.6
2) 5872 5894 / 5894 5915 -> 0.102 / 10.0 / 9.9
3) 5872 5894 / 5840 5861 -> 0.095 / 10.0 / 10.3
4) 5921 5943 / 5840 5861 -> 0.098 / 10.3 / 10.3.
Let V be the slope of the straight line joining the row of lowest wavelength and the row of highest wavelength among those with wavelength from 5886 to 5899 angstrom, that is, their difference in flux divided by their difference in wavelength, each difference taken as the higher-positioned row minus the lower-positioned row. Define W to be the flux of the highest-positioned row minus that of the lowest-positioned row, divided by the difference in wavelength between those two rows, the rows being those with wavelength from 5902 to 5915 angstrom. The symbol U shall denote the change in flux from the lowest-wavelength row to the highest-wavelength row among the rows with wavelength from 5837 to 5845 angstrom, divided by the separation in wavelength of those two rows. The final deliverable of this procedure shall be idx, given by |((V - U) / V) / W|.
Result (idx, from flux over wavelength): 97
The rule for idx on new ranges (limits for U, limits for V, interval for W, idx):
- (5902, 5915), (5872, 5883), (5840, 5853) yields 17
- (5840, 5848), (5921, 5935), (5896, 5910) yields 48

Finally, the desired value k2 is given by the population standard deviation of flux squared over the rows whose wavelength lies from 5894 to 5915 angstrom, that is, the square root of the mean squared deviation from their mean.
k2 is 9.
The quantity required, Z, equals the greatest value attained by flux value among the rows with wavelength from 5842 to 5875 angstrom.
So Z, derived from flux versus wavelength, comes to 11.6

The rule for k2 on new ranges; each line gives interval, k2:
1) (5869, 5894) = 25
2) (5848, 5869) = 15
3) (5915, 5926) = 5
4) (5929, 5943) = 10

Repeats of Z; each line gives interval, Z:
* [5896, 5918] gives 10.6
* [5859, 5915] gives 11.5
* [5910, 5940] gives 11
